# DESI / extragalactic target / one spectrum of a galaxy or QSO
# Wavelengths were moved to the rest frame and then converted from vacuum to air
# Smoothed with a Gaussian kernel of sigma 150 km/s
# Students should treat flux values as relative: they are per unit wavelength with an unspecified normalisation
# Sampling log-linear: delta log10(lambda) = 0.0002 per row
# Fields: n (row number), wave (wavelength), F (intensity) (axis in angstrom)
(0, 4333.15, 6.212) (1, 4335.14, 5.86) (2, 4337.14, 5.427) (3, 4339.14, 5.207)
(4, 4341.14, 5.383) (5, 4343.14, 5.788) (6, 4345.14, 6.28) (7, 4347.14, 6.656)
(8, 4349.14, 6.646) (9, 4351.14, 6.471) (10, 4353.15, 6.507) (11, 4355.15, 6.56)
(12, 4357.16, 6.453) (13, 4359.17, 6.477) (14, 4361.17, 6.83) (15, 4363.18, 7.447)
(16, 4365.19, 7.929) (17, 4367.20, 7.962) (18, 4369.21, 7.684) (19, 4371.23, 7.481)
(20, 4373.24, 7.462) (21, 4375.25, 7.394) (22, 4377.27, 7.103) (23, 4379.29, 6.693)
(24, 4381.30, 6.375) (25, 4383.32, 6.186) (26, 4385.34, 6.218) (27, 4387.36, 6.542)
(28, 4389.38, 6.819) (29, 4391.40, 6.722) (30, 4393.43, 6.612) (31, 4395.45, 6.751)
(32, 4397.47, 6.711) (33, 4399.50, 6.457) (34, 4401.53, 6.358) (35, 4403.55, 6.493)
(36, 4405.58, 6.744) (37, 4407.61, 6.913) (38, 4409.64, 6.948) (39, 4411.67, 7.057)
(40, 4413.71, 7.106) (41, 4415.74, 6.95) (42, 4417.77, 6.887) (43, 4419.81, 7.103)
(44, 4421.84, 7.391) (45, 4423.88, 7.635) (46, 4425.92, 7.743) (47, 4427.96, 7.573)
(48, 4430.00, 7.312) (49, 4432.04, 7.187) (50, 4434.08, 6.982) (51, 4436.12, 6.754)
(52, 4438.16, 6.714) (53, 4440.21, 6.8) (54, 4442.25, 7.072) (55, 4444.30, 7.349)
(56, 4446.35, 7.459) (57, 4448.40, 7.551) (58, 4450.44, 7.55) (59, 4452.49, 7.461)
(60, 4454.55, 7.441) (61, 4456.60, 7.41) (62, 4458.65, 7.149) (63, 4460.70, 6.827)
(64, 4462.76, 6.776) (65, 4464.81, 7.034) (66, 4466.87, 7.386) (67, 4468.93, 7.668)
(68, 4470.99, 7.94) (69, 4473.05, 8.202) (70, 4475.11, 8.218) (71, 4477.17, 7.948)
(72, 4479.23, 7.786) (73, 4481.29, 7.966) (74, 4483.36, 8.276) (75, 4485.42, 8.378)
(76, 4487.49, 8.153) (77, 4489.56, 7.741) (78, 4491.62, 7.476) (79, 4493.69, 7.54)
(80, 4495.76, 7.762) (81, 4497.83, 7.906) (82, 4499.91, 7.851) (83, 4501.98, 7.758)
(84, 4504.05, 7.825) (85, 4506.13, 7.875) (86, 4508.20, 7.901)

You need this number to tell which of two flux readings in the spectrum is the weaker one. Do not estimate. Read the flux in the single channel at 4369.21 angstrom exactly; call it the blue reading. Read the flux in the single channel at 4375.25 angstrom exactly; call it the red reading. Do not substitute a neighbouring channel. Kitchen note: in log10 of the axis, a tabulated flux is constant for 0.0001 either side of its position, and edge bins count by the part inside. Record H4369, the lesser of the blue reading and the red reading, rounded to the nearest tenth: 7.4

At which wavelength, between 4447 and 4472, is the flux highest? 4470.99 angstrom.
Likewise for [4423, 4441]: 4425.92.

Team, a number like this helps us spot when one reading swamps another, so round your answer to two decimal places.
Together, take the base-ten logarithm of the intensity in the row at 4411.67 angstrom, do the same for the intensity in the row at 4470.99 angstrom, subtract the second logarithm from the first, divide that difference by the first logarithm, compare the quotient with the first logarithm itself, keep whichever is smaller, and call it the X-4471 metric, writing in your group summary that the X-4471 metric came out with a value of -0.06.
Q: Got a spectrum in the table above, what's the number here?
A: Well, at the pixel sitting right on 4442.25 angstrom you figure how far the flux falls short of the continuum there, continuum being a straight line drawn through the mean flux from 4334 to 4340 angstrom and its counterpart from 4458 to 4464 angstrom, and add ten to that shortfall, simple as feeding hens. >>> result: 9.63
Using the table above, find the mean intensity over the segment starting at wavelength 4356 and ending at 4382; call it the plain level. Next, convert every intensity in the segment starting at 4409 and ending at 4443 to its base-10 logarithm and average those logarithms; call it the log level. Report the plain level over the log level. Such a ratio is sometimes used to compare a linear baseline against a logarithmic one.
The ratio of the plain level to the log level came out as 8.42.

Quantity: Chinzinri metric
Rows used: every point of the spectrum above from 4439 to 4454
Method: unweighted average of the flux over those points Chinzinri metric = 7.3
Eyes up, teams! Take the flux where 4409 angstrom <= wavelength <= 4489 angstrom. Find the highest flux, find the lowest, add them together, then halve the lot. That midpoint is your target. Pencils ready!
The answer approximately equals 7.55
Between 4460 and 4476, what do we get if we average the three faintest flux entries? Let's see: 6.88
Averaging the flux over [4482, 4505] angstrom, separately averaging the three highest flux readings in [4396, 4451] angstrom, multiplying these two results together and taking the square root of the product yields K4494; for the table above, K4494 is 7.8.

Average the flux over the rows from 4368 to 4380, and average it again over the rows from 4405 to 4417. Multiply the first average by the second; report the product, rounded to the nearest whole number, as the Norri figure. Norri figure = 51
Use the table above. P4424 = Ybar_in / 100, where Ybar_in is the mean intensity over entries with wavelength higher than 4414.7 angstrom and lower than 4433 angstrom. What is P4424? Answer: 0.0731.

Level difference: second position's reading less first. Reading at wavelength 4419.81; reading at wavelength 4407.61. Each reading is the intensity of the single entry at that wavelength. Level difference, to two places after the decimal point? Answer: -0.19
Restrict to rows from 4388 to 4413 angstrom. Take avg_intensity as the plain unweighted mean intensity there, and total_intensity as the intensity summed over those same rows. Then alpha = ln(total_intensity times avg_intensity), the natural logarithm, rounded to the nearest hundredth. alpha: 6.29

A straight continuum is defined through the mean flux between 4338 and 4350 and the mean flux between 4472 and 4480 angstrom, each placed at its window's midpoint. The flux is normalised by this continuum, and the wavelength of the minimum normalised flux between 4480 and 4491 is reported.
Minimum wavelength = 4489.56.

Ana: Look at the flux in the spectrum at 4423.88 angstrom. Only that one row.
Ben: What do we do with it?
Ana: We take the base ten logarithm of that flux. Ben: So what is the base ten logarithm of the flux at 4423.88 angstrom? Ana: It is 0.883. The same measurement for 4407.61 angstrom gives 0.840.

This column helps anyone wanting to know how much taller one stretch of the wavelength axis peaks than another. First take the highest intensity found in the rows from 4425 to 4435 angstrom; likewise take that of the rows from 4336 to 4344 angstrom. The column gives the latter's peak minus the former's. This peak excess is -2.0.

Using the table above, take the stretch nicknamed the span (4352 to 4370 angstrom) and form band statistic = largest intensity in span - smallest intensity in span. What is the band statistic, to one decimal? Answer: 1.5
